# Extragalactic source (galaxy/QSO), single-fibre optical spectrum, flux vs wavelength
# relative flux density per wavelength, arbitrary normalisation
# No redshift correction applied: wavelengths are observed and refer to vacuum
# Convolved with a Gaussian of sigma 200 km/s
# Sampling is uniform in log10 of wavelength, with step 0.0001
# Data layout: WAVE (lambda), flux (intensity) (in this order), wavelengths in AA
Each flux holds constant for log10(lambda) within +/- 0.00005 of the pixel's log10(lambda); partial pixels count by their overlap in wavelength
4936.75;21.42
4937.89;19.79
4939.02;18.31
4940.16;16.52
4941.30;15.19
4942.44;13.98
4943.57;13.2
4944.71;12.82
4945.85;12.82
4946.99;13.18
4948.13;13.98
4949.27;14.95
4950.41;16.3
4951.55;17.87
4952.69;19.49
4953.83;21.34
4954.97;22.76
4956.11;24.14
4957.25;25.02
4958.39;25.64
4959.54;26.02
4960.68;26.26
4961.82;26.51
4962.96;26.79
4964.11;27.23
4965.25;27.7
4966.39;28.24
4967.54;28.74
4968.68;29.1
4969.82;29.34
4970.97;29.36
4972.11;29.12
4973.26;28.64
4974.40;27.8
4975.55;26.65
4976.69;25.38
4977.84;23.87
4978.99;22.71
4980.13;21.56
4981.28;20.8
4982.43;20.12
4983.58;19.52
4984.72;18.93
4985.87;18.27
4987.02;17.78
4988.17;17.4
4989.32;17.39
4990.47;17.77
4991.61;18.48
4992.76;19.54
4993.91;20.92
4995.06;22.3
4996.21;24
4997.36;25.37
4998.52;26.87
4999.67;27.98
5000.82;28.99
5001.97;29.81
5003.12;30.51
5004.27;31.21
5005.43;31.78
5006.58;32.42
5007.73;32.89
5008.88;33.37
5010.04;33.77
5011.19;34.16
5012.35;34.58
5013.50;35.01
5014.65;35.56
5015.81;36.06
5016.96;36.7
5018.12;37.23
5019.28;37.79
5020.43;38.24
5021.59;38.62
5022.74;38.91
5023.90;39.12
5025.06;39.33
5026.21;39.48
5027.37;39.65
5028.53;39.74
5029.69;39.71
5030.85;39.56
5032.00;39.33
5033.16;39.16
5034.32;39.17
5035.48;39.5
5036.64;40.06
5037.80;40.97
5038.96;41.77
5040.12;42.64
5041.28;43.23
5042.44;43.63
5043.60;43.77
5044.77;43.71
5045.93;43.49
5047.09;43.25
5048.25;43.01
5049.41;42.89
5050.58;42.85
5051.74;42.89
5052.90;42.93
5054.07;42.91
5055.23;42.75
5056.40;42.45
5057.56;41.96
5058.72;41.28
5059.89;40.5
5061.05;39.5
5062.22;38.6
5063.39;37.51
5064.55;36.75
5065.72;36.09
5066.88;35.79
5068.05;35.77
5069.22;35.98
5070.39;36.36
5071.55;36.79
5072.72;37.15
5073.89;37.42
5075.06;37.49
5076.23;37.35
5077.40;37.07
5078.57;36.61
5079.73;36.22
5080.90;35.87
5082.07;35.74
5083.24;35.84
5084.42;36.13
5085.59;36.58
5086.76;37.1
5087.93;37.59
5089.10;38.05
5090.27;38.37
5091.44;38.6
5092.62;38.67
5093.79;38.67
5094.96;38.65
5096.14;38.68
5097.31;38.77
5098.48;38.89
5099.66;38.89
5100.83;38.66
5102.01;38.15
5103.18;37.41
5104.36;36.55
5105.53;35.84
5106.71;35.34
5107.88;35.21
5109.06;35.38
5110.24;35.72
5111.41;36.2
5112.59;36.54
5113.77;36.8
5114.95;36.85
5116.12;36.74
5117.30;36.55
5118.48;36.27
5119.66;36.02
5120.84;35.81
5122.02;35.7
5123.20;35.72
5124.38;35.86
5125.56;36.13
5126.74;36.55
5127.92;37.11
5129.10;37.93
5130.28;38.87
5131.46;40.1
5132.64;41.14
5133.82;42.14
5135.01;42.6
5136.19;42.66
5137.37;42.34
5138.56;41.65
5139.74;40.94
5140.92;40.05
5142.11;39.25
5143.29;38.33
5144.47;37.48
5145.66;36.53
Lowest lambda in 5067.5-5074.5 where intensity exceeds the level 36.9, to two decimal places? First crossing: 5072.72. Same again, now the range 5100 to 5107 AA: 5100.83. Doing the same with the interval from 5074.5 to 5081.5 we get 5075.06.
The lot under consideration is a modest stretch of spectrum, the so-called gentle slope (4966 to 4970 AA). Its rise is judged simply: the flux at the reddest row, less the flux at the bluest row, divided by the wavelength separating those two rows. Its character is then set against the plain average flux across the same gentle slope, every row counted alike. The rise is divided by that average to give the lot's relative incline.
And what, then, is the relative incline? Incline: 0.011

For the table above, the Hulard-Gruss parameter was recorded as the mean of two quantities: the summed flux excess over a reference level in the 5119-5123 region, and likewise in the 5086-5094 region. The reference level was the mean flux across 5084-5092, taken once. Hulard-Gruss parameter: 0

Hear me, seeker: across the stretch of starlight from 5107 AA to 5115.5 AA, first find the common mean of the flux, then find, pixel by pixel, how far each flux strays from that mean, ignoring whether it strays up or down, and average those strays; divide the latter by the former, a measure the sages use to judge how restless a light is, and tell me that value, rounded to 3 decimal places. 0.016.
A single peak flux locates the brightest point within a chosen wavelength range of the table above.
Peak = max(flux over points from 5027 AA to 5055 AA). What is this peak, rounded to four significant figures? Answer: 43.77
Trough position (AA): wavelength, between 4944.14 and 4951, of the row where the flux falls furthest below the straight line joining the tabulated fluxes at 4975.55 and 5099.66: 4945.85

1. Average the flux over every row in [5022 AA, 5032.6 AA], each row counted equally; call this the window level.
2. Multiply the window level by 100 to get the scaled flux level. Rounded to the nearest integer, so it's 3943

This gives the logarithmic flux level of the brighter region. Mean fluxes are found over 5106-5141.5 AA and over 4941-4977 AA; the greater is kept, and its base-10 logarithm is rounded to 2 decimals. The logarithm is 1.58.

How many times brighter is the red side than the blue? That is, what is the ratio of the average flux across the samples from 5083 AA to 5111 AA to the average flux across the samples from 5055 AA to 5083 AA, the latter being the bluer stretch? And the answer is 0.99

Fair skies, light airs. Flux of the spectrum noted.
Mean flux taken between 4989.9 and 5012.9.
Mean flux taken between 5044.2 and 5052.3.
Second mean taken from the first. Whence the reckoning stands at -15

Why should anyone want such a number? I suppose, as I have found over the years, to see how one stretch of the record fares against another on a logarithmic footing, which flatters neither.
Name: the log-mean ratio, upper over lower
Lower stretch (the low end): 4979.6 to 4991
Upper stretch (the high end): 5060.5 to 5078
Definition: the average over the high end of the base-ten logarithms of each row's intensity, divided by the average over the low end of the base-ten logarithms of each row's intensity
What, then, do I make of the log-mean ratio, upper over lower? 1.23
